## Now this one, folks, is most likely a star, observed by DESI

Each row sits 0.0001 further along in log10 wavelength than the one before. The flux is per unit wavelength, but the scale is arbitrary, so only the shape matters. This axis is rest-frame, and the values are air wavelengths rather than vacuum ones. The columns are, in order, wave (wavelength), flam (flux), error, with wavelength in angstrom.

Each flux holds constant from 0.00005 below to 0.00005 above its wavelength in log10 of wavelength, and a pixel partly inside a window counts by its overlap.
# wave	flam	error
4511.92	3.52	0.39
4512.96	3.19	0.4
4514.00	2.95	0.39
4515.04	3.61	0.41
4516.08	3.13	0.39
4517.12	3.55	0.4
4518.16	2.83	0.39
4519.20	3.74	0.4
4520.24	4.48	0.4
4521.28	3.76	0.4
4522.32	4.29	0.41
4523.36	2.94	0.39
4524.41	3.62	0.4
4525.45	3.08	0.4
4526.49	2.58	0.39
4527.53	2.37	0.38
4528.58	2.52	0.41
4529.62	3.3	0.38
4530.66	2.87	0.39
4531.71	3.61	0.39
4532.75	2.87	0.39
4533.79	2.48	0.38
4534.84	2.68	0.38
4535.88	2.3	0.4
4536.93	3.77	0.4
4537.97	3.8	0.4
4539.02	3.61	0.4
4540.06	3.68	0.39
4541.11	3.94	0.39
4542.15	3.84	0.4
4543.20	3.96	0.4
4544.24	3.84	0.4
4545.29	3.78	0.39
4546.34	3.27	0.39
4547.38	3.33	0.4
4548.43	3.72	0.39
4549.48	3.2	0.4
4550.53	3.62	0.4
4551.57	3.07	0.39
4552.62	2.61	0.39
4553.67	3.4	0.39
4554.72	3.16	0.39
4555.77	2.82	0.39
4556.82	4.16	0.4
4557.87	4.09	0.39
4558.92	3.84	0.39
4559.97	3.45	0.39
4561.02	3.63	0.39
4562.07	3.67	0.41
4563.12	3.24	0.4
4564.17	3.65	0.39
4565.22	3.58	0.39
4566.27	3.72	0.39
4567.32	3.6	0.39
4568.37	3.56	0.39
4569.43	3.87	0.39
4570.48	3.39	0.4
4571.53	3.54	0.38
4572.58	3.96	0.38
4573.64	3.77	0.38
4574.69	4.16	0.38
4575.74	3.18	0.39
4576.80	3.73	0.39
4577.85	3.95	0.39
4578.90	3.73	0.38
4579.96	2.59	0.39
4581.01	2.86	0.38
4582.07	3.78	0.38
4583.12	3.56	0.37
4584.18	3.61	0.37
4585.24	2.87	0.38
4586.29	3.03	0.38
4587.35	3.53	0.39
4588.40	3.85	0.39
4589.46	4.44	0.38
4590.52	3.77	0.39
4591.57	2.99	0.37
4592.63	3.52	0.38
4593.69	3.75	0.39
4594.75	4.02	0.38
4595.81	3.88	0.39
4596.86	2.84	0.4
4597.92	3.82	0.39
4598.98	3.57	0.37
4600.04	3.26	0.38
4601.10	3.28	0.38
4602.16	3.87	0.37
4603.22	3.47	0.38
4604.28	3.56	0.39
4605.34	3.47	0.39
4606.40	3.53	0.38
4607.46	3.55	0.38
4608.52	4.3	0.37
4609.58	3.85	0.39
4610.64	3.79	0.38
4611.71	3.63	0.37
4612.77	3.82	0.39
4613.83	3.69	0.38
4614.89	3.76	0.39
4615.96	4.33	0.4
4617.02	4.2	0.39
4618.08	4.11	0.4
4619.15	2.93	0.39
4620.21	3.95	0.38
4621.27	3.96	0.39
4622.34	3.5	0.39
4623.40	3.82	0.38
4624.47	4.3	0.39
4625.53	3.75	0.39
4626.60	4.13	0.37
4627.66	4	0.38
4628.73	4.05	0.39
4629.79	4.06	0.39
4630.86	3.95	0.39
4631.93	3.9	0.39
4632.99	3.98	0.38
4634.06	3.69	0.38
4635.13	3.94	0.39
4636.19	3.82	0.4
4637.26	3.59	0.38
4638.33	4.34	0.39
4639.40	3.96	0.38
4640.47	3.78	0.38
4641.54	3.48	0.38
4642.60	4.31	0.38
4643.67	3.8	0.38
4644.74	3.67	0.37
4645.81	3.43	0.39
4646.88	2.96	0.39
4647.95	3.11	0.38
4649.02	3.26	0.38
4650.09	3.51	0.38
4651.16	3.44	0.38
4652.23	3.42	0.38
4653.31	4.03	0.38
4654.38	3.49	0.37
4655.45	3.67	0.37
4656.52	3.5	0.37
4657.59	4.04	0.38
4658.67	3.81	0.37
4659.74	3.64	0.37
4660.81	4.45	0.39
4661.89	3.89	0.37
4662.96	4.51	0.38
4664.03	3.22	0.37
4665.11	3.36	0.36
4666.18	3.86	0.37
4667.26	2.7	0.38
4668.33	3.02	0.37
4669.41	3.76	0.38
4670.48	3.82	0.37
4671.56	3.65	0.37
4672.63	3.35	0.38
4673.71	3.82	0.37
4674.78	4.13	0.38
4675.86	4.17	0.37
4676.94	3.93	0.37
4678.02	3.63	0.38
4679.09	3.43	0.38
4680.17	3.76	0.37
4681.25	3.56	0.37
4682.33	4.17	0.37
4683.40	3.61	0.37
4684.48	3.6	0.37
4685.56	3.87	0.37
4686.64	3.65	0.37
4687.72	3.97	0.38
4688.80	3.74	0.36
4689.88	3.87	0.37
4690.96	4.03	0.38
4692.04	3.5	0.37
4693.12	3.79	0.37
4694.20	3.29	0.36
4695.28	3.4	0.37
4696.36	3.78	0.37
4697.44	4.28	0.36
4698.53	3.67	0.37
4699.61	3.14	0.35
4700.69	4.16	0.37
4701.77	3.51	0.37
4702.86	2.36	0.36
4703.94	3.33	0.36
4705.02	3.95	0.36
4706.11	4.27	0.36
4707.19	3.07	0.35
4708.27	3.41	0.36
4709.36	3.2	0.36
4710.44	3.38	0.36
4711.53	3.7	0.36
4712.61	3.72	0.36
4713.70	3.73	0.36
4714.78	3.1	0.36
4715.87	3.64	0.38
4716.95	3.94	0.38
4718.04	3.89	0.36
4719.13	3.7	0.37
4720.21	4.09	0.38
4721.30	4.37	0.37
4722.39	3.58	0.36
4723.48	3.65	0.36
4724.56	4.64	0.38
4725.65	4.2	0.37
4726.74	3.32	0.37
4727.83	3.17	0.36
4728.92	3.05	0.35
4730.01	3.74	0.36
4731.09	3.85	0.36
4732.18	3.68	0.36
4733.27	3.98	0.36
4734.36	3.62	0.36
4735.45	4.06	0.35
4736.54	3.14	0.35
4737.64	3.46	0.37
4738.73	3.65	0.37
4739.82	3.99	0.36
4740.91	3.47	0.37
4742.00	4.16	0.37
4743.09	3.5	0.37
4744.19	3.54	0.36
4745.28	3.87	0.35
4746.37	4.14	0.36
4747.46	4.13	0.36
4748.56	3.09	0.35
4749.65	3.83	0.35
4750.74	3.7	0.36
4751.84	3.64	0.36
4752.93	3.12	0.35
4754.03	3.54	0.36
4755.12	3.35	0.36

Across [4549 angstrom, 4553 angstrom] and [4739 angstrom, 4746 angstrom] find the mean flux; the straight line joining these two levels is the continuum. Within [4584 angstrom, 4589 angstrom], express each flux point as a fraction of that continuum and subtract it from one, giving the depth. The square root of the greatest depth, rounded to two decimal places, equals 0.34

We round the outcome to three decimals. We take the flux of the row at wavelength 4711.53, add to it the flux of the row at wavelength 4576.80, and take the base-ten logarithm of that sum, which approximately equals 0.871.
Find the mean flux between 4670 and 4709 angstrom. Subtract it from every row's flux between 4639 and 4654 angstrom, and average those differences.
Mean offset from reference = -0.10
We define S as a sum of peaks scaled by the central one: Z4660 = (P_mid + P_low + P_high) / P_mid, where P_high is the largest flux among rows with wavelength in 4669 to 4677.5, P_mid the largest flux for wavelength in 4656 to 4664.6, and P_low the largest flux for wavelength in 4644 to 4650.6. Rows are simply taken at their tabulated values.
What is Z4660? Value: 2.74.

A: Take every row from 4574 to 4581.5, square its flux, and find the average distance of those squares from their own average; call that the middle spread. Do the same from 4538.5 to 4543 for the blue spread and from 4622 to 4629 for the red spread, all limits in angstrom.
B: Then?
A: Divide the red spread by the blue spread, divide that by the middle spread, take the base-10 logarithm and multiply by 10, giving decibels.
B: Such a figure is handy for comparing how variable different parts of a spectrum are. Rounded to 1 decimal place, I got -2.8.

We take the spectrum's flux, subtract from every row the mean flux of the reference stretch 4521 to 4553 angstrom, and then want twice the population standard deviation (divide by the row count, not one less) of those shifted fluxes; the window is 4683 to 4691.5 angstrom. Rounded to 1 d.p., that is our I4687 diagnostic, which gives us 0.3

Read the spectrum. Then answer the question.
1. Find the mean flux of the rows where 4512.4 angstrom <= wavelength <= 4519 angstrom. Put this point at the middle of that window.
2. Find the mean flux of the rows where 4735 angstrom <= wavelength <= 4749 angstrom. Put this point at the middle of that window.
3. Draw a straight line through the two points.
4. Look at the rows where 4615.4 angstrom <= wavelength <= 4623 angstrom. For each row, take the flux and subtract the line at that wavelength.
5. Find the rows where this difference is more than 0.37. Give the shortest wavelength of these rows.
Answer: 4615.96 angstrom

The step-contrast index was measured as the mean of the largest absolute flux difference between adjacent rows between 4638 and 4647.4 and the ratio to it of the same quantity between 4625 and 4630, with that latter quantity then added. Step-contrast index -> 1.0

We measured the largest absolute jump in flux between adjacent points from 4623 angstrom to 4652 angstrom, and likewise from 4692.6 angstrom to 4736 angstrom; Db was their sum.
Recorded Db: 2.0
